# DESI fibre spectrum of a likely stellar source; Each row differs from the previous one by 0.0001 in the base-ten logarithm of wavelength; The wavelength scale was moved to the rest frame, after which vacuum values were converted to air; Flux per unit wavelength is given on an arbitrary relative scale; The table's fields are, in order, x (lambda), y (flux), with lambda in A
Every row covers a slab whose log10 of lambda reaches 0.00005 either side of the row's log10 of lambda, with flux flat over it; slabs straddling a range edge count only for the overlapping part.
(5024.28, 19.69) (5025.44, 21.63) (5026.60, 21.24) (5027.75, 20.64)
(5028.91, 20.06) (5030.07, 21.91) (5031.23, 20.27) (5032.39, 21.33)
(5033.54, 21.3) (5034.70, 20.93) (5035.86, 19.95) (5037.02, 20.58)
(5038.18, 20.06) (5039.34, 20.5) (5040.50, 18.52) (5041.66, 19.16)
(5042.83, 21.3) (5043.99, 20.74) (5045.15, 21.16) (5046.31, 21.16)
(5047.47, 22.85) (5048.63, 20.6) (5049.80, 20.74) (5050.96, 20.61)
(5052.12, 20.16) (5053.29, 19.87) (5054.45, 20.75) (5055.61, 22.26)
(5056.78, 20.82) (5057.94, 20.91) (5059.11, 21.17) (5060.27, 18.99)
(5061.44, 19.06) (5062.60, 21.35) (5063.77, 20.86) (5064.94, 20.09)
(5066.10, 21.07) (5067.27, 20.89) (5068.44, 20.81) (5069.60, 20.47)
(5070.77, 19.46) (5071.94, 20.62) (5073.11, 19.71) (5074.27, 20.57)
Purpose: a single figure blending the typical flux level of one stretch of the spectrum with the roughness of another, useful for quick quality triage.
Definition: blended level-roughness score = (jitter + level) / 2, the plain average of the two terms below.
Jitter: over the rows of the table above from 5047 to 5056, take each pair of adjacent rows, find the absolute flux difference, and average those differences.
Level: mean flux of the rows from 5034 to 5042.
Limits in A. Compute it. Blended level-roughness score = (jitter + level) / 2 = 10.4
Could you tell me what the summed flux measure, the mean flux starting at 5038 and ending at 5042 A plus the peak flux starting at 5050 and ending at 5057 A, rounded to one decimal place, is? 41.8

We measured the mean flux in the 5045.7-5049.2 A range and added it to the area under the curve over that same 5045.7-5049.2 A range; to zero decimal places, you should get 97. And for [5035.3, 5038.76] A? 90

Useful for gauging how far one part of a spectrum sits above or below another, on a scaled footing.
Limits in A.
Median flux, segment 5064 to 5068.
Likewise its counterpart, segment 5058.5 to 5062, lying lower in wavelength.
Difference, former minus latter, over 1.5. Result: 1.2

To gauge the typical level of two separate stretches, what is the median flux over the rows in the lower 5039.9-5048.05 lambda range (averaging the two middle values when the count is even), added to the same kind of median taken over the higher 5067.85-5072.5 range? 41.7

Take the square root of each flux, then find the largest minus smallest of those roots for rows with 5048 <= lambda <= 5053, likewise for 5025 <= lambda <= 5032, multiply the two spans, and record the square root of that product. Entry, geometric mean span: 0.11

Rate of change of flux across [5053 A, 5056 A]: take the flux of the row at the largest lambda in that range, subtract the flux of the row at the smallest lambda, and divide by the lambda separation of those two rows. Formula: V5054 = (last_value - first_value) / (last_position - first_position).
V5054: 1.0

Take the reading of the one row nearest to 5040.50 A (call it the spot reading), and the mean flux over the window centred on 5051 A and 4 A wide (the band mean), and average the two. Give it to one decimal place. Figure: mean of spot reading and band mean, 19.5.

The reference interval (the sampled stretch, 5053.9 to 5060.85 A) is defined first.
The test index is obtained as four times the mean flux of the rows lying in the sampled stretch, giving 83.3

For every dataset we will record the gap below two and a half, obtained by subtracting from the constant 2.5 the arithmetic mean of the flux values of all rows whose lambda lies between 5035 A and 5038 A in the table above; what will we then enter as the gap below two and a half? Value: -17.8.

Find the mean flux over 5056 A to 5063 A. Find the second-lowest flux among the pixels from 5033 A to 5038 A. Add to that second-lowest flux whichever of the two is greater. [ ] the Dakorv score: 41.2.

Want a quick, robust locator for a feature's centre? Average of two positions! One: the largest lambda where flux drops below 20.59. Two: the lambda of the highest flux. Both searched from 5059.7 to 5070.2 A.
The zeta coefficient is 5066.1 A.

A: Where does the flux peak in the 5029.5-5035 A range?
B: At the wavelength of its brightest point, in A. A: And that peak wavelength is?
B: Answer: 5030.07 A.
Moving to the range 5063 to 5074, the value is 5066.10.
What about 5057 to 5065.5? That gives 5062.60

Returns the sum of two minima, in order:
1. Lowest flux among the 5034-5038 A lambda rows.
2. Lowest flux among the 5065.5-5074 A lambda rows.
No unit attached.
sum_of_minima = 39.4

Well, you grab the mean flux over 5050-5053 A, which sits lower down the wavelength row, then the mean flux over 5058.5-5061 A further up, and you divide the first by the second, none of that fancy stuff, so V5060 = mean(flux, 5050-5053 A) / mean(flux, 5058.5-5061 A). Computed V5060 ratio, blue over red 1.02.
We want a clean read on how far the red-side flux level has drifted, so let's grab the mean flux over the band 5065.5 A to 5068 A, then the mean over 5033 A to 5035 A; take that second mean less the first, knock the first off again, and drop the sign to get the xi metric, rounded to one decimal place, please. 20.8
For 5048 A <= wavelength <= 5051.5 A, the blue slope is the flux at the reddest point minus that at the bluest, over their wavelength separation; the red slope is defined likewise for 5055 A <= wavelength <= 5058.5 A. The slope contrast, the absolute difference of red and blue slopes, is 0.6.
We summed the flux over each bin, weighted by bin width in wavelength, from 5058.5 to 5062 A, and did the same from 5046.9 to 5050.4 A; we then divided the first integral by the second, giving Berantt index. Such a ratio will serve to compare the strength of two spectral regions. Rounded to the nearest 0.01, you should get 0.92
